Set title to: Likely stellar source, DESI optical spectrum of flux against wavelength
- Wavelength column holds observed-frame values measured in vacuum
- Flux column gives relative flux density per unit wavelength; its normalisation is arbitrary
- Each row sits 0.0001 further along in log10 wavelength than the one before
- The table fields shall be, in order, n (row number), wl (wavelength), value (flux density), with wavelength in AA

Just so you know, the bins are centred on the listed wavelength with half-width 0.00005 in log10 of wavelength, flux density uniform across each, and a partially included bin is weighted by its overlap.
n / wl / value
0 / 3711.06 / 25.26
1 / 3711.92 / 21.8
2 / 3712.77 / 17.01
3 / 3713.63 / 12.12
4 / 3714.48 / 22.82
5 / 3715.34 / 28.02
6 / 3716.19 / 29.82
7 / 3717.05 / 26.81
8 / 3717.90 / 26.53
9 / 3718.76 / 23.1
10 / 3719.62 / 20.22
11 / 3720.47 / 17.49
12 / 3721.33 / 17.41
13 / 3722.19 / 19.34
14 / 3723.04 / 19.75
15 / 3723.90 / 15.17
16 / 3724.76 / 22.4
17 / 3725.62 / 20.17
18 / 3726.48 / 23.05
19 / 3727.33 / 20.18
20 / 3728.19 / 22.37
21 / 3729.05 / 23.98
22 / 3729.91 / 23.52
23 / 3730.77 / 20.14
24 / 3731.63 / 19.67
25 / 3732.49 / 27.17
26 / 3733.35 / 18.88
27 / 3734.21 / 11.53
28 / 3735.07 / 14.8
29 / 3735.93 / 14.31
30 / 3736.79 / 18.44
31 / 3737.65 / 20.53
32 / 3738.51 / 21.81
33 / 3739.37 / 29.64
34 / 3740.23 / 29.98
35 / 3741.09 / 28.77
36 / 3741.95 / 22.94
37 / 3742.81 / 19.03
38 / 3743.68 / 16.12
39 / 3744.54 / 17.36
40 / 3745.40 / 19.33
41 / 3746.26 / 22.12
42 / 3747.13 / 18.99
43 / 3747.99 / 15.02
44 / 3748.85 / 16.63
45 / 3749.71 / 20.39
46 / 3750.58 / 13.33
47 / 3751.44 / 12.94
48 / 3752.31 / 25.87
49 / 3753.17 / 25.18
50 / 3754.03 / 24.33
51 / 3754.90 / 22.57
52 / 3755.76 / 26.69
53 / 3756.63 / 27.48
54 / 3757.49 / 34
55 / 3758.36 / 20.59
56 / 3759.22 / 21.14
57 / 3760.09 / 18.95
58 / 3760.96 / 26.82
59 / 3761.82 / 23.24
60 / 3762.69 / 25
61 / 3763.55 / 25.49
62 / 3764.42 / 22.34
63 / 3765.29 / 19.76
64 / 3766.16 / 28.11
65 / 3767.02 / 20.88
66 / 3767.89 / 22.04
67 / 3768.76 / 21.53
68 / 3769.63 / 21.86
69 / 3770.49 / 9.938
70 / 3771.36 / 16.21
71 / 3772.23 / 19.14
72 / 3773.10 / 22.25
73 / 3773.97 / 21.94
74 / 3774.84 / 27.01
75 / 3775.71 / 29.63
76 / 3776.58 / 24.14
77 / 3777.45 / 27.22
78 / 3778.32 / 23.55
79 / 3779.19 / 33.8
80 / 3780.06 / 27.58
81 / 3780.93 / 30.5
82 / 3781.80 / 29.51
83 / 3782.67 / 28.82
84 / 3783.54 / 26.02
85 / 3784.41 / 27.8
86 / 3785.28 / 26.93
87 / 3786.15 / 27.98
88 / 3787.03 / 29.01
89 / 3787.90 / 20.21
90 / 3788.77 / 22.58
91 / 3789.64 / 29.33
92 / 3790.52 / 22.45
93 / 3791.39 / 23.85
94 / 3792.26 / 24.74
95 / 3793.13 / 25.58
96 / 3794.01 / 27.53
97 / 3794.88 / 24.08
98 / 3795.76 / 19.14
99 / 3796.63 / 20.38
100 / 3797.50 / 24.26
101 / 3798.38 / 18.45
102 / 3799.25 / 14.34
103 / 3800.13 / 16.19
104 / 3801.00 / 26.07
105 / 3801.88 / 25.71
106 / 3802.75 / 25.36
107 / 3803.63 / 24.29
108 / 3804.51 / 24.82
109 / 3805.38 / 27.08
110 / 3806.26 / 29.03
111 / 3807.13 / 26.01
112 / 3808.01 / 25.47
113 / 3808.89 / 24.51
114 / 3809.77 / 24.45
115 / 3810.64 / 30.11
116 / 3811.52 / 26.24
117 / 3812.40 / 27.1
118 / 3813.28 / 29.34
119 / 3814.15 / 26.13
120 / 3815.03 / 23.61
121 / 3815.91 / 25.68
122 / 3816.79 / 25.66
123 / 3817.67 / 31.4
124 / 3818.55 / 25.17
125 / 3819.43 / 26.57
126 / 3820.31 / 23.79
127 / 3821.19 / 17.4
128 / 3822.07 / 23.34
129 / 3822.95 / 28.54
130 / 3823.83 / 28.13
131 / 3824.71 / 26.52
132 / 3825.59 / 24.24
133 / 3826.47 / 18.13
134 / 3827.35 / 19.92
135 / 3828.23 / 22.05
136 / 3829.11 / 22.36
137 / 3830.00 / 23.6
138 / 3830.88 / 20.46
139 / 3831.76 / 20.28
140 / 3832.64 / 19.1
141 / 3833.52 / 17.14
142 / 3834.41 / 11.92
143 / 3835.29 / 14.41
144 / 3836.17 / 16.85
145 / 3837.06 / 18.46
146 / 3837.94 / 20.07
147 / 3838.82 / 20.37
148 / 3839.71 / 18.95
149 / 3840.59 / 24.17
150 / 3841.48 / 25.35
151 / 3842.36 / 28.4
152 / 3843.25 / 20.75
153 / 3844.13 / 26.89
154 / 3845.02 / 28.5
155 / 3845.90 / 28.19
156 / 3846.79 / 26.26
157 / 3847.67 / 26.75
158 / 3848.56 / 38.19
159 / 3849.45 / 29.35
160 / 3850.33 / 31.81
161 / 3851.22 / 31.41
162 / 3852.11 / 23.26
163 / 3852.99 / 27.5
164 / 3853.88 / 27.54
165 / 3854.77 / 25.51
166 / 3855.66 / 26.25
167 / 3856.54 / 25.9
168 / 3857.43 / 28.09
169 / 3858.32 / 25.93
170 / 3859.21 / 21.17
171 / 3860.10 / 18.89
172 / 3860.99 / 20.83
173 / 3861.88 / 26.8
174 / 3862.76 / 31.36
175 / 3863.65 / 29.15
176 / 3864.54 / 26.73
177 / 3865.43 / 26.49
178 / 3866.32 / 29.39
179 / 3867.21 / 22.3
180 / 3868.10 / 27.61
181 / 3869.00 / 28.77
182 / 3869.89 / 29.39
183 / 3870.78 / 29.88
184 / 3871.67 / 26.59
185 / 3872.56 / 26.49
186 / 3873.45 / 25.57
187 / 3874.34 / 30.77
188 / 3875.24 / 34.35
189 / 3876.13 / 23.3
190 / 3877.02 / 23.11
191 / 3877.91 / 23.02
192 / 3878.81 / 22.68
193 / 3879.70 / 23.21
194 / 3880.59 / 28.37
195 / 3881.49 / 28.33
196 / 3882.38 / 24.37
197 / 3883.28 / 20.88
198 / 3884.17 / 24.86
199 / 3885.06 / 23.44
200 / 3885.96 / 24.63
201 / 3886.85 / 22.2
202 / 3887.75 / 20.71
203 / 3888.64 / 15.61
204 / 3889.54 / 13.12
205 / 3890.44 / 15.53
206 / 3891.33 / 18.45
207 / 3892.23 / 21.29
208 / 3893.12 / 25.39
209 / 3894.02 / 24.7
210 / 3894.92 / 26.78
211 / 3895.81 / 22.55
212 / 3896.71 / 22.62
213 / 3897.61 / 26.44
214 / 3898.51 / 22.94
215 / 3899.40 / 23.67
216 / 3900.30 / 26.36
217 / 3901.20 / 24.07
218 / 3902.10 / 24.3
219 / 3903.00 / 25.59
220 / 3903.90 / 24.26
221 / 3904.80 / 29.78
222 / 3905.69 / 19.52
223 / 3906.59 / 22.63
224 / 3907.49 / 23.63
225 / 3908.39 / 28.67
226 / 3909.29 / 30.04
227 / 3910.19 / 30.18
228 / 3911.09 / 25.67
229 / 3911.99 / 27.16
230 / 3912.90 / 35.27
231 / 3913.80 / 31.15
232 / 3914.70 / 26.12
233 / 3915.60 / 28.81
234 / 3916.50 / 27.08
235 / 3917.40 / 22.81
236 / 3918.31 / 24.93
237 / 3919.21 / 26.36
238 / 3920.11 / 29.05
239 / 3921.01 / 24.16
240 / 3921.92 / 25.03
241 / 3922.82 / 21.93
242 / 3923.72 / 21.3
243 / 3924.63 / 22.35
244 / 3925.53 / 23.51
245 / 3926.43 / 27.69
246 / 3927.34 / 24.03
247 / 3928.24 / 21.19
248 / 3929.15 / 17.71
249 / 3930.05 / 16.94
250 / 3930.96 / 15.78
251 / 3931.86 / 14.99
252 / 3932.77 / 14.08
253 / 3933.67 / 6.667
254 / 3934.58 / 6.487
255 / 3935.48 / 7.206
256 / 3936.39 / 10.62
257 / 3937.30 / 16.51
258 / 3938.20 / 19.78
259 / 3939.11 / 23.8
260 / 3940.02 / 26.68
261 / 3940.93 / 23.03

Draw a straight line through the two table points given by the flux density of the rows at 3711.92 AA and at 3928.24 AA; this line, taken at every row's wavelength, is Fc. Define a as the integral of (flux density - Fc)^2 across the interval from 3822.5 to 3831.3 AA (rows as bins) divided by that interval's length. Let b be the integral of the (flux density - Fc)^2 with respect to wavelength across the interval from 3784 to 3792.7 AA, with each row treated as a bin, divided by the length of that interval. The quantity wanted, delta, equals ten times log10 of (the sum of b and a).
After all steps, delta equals 15.9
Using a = 15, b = 24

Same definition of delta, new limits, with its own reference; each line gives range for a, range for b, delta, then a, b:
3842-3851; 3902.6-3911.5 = 20.1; 69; 34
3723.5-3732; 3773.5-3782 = 17.2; 6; 45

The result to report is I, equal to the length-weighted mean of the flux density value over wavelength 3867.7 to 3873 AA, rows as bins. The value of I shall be 28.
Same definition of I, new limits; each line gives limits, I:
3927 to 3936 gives 14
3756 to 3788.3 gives 25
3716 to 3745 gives 21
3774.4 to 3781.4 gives 28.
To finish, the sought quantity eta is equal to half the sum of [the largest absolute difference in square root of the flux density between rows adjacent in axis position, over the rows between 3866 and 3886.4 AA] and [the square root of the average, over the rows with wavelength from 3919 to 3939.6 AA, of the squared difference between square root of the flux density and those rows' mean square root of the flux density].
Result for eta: 0.93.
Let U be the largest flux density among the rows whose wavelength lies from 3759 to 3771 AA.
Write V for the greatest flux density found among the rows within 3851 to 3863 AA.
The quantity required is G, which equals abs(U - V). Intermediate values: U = 28.11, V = 31.41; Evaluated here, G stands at 3.3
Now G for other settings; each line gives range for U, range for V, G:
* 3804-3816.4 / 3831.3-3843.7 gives 1.7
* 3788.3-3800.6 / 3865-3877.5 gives 5.0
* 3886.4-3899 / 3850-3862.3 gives 5.0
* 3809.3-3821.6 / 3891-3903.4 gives 4.6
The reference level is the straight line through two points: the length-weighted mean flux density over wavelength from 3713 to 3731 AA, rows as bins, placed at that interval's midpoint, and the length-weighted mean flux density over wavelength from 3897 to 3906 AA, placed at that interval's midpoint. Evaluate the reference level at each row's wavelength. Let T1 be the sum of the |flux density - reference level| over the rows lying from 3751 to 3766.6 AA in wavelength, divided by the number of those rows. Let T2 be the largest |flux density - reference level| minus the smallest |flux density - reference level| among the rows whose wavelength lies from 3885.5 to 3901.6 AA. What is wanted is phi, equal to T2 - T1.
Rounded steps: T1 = 3.7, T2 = 11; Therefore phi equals 8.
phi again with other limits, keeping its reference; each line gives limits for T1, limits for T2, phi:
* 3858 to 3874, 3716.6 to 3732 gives 2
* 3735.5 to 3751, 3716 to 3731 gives 3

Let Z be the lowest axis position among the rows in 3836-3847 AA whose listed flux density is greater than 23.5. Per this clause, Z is 3840.59 AA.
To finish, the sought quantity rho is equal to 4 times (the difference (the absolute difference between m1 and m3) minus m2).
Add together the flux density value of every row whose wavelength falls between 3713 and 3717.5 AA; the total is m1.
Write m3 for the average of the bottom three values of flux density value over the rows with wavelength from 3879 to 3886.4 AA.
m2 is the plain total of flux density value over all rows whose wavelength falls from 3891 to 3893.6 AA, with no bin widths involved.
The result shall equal 128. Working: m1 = 120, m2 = 65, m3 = 22.5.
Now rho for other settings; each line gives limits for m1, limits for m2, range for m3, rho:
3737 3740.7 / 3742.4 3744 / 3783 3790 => 175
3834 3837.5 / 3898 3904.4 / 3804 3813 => -537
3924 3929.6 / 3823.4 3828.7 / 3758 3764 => -91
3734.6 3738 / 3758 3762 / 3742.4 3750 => -234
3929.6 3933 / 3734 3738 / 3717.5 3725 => -138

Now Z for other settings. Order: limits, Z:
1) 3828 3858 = 3830.00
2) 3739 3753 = 3739.37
